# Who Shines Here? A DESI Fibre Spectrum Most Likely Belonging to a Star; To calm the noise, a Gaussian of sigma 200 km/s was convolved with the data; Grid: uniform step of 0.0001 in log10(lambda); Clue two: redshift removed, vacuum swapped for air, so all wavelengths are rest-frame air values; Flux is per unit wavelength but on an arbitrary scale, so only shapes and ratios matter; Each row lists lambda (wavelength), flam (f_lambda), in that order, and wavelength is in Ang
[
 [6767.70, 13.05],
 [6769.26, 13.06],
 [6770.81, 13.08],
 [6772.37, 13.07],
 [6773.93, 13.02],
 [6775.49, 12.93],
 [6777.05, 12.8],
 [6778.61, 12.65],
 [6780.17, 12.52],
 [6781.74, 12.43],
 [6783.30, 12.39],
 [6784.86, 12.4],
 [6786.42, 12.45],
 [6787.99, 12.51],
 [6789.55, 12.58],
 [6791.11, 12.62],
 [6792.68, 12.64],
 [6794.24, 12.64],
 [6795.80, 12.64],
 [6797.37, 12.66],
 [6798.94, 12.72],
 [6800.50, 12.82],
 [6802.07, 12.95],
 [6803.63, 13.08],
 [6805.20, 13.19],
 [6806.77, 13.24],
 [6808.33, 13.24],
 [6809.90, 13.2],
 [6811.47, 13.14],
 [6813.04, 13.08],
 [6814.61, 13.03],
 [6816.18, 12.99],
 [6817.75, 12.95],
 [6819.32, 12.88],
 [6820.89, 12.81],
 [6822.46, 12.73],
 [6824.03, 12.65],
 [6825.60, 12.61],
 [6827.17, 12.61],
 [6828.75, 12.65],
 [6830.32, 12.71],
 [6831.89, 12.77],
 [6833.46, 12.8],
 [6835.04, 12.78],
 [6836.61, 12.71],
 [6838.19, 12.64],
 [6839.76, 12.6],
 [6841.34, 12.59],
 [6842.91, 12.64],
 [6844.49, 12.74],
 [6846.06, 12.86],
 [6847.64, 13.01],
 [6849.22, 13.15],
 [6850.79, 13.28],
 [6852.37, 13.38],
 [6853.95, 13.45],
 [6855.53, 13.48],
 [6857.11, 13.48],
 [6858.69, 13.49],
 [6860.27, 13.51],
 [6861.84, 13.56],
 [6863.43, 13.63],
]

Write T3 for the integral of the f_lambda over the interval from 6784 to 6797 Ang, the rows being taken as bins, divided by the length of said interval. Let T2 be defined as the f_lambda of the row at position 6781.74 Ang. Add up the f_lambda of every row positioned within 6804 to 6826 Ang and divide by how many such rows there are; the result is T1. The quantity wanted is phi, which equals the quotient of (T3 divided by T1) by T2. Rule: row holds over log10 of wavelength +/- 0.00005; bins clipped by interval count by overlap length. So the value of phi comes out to 0.0779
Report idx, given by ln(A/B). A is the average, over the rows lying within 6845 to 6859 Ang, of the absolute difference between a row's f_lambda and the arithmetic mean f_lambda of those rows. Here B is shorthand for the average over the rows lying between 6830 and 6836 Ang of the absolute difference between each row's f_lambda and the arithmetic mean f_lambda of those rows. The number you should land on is 1.9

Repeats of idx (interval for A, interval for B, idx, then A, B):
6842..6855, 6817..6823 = 1.2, 0.25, 0.07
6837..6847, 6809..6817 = 0.2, 0.08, 0.07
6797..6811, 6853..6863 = 2.0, 0.20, 0.03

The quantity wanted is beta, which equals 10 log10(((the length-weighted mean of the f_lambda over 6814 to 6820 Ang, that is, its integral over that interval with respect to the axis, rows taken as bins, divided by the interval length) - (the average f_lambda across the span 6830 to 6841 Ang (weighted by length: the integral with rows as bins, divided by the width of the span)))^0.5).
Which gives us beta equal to -3.0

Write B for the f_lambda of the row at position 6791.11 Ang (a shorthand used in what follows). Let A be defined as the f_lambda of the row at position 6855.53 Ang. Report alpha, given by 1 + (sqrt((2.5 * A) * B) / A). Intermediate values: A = 13.48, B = 12.62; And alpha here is 2.53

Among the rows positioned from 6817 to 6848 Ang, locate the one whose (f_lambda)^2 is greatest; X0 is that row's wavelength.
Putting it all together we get 6847.64 Ang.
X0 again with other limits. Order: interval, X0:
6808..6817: 6808.33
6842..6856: 6855.53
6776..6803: 6802.07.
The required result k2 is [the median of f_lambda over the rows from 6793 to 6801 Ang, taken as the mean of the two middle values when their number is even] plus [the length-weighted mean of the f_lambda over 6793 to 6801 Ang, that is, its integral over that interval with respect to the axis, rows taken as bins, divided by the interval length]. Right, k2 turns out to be 25.36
